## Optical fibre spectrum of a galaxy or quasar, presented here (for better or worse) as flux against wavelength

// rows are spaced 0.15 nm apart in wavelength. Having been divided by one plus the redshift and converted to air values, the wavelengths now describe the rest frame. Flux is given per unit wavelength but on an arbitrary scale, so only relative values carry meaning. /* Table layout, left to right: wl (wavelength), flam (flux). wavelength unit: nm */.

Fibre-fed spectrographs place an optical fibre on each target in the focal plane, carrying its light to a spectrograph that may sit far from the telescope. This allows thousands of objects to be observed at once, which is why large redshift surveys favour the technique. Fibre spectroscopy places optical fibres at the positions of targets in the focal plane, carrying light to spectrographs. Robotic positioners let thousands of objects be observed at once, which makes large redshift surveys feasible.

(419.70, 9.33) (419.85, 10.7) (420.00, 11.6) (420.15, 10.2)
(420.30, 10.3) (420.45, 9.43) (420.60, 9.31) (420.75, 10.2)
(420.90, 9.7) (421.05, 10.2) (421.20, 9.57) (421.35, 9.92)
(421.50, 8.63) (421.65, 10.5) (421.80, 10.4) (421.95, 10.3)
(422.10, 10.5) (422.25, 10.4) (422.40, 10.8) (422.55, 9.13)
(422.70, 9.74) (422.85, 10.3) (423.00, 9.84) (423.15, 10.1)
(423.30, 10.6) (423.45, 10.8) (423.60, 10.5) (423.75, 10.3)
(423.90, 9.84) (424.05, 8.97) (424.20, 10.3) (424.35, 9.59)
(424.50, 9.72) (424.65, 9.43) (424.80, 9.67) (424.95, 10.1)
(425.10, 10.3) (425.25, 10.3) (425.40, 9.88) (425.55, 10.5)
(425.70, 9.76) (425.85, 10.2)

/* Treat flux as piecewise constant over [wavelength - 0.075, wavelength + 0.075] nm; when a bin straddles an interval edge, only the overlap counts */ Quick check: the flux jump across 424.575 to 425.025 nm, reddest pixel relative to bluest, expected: 0.7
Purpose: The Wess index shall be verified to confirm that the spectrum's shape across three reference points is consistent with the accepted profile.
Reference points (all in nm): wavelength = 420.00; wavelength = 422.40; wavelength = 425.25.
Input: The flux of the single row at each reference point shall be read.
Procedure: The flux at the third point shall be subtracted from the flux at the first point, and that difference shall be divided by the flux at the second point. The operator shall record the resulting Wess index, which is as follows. 0.12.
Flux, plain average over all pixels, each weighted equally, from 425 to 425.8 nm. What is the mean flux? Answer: 10.1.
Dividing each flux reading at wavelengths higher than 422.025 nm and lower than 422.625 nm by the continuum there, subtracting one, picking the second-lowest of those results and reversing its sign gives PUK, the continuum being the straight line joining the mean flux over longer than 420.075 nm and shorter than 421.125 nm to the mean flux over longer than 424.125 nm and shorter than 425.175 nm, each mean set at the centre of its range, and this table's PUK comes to -0.05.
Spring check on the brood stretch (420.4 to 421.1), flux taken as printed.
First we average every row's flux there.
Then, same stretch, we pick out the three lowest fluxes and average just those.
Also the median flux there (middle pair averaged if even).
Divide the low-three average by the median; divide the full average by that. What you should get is 9.99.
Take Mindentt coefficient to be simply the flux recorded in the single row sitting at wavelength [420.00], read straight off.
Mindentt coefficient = 11.6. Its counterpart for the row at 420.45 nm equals 9.43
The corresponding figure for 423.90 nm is 9.84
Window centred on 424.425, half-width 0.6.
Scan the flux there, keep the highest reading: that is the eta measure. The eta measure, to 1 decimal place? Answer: 10.3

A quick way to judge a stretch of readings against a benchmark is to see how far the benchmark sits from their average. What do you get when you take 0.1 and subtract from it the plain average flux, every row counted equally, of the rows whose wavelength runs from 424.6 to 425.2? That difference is -9.8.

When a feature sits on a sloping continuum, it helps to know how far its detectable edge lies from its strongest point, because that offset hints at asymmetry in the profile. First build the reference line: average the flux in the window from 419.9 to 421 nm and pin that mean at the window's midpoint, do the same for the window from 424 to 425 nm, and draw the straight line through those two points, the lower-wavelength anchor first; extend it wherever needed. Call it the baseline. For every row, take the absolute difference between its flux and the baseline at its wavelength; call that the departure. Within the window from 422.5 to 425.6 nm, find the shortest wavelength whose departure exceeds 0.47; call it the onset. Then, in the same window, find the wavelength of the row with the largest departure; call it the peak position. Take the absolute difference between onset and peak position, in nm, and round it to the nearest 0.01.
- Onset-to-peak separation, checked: 0.90 nm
